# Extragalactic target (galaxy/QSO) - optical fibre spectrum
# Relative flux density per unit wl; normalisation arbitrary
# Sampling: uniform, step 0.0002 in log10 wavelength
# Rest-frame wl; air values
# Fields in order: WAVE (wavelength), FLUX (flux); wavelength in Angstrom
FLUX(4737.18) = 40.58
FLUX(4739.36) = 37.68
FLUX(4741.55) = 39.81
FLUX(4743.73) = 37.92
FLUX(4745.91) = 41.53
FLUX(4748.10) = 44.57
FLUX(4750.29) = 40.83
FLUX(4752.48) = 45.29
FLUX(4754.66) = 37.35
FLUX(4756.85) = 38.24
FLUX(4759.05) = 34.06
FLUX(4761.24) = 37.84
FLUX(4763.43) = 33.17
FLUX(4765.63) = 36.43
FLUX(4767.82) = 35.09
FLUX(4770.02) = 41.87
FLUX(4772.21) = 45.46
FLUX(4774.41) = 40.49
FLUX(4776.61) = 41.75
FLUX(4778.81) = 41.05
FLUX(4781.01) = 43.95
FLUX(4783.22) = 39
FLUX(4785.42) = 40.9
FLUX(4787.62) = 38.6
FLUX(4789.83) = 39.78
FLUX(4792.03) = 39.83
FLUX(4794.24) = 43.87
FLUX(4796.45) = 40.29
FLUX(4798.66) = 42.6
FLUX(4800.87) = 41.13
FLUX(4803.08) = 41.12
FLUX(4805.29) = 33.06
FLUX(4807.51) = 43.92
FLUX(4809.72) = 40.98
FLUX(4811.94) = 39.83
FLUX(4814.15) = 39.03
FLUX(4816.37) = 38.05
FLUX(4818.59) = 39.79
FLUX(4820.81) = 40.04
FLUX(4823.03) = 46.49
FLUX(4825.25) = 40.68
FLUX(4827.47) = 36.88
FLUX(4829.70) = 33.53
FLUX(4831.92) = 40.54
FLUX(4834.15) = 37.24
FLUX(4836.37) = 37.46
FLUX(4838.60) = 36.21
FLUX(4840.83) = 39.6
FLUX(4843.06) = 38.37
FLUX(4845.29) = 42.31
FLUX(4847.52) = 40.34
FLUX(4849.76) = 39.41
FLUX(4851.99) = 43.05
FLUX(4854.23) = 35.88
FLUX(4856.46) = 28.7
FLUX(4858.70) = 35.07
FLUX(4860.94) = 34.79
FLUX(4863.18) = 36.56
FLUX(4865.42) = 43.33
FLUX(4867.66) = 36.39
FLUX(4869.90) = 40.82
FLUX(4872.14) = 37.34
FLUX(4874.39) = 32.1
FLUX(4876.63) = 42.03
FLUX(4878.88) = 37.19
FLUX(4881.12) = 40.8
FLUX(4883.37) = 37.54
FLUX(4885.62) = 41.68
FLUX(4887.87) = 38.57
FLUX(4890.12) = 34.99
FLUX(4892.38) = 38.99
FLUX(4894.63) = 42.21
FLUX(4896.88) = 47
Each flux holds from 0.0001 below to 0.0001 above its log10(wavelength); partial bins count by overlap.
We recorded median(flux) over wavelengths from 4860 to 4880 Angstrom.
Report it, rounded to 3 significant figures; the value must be 37.2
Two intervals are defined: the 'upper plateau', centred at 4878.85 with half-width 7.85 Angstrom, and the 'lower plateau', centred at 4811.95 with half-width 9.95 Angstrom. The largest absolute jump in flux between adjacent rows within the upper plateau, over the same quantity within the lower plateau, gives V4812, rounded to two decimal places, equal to 0.91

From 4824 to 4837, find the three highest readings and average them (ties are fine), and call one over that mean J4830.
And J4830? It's 0.0253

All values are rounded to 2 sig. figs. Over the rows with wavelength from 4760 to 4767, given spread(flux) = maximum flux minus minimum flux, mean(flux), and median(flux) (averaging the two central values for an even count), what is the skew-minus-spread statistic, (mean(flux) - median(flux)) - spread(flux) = -5.3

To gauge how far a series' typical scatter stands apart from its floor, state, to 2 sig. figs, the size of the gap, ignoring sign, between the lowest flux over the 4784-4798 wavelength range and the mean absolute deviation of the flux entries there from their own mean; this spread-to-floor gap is 37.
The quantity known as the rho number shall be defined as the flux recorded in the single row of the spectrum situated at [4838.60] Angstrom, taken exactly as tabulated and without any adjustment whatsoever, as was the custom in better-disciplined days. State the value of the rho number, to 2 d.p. 36.21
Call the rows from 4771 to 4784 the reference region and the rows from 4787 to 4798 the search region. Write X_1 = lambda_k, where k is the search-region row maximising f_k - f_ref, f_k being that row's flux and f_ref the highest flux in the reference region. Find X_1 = 4794.24 Angstrom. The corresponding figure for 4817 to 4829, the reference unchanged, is 4823.03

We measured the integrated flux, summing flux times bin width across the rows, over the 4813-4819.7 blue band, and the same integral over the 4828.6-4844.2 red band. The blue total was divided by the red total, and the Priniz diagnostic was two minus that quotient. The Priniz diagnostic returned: 1.6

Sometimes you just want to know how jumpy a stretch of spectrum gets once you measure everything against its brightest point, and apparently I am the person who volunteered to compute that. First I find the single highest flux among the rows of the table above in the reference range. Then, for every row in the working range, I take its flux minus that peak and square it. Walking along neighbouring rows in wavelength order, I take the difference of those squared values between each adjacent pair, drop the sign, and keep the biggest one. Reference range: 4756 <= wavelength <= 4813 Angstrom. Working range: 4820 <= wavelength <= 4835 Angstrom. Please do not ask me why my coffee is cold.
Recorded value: 118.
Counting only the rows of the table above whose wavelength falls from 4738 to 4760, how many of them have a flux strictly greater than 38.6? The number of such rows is 5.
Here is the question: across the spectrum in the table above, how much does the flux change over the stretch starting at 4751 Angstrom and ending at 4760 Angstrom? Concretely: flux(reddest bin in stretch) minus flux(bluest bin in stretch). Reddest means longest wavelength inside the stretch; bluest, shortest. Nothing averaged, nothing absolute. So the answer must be -11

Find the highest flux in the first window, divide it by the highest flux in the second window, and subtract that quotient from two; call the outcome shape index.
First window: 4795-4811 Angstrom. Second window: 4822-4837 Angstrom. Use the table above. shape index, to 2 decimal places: 1.06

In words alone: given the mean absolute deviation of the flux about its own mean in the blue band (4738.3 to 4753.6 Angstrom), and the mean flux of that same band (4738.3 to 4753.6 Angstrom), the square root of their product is 9.8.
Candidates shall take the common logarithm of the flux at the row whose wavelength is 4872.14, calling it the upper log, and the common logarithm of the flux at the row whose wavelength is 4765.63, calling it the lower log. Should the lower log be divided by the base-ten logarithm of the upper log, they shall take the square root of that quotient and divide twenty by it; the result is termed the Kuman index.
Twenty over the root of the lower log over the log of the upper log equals 7.09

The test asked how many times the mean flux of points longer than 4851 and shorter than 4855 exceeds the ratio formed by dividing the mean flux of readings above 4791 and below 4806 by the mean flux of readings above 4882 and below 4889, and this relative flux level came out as 38.5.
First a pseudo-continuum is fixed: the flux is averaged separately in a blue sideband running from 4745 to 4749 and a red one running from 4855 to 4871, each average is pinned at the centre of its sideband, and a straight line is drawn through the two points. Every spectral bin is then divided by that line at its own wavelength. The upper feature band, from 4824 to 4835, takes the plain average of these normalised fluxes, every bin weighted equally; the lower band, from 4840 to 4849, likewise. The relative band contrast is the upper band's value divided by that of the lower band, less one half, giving 0.42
